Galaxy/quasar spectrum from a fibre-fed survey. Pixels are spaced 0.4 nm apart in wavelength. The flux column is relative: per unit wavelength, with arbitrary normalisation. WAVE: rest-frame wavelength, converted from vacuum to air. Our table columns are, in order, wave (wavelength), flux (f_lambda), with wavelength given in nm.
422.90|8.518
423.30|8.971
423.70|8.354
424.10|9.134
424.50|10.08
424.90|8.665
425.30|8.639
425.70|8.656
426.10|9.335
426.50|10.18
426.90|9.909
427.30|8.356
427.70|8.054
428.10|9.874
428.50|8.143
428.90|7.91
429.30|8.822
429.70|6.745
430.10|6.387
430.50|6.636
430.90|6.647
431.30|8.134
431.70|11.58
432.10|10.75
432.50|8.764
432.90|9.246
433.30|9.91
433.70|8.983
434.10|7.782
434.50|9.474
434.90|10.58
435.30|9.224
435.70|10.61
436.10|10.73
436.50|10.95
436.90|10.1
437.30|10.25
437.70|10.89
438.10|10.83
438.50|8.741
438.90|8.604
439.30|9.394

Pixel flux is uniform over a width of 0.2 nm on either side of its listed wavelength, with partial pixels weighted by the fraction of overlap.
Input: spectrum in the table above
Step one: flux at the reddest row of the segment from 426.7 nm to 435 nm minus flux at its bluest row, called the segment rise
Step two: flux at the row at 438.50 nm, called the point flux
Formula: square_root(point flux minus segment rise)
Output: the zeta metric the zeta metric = 2.8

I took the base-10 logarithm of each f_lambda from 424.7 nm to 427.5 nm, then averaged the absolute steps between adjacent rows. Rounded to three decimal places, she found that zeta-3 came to 0.026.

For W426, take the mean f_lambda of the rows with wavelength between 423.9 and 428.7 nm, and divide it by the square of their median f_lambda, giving 0.115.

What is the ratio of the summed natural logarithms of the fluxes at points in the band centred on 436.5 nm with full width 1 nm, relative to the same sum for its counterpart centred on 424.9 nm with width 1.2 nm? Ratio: 1.07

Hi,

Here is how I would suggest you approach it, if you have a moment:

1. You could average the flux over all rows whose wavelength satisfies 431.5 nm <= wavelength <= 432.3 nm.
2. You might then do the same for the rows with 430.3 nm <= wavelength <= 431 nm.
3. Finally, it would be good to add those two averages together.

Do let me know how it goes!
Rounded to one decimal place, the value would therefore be 17.8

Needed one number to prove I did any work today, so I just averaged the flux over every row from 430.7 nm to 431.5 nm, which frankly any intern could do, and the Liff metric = 7.4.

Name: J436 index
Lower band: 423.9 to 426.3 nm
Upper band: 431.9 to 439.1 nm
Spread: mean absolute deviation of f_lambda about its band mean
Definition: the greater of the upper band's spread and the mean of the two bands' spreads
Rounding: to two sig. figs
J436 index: 0.84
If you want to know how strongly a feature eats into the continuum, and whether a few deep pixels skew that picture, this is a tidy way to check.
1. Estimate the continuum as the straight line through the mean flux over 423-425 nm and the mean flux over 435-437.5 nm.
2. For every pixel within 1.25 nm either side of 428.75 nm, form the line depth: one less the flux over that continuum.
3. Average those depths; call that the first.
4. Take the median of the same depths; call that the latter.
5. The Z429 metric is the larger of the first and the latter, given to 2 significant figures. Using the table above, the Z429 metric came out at 0.14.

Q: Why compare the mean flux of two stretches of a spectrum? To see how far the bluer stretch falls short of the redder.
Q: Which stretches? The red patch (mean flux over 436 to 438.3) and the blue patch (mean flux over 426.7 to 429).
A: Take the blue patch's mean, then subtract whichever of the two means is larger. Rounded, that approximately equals -1.9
